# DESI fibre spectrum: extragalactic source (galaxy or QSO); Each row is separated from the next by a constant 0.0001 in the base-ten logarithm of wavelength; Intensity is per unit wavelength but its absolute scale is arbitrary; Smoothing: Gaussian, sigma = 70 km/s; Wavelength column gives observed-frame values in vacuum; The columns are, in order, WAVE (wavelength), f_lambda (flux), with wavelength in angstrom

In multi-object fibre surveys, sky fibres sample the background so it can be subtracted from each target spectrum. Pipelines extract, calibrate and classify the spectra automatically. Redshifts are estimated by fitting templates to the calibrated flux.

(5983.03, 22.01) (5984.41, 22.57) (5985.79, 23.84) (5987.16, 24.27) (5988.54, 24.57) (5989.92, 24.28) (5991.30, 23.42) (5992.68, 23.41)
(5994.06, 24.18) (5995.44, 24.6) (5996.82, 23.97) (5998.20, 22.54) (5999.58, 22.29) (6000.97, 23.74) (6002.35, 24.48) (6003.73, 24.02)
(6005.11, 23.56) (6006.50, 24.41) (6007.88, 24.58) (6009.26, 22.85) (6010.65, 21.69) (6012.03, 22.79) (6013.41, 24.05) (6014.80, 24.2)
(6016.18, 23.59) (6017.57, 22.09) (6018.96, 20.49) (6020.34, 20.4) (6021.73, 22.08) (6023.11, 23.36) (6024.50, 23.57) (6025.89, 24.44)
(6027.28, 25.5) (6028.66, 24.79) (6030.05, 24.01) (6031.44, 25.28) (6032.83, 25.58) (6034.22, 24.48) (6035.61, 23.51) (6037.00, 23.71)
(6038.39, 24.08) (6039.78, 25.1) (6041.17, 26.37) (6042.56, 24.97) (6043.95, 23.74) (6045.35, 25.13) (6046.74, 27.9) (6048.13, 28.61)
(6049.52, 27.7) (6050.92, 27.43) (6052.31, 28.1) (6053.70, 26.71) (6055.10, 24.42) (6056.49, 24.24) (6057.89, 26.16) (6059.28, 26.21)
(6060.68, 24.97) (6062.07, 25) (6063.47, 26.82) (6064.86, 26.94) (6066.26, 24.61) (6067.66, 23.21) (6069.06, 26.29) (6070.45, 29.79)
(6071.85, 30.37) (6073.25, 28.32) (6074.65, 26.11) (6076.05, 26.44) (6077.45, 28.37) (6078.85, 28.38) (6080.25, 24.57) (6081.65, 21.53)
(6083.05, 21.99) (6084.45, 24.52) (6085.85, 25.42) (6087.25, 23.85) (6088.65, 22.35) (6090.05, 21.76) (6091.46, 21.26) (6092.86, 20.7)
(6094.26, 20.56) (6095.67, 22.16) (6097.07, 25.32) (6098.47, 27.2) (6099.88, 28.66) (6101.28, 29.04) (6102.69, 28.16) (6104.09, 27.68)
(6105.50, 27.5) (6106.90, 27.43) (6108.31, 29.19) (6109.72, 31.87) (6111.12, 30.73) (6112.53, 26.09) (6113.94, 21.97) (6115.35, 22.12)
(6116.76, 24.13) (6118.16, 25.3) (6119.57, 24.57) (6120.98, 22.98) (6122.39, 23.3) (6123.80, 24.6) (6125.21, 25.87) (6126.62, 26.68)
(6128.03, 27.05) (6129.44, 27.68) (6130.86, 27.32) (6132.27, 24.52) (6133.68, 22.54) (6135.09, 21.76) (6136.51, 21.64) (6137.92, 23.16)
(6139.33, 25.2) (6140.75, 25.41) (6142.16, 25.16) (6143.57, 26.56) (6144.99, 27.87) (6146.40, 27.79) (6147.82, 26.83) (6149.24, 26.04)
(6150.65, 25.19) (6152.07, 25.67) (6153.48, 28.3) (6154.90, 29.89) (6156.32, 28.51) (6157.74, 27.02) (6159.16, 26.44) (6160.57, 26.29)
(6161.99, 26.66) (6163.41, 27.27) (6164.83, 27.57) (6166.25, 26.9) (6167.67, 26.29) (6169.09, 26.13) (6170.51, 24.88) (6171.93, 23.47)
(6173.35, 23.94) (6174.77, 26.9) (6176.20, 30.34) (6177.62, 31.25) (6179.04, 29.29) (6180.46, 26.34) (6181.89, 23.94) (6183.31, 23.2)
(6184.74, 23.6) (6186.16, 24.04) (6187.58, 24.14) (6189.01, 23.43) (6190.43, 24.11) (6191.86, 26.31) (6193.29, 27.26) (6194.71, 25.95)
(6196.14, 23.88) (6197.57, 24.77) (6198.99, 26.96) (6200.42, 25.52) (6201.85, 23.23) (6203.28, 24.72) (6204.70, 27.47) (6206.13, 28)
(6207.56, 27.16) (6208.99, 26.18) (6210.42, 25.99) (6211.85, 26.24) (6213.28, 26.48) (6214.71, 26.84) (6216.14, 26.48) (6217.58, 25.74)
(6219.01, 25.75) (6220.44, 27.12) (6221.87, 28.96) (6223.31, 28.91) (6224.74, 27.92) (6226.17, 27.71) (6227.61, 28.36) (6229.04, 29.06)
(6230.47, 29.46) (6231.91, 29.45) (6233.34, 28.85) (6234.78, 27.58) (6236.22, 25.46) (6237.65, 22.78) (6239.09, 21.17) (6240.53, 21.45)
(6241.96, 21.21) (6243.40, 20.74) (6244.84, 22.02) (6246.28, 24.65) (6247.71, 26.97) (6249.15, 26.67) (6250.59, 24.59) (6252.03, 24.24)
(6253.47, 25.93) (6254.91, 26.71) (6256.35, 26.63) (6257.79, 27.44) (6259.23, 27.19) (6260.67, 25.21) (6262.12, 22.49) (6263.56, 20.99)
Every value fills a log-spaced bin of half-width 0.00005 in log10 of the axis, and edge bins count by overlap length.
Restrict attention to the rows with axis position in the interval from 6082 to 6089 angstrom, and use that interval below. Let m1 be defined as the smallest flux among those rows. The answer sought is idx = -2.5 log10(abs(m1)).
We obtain -3.36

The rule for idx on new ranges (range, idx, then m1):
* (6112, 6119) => -3.35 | 21.97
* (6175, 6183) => -3.45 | 23.94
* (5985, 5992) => -3.42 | 23.42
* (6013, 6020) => -3.28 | 20.49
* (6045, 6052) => -3.50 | 25.13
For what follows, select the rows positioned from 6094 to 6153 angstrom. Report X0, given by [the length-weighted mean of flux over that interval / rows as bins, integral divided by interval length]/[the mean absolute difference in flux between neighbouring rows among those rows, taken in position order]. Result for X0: 21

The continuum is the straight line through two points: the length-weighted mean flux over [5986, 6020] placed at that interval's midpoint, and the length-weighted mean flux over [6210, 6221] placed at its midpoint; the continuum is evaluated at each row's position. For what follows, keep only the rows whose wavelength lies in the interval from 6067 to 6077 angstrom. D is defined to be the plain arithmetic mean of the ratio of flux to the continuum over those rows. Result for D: 1.12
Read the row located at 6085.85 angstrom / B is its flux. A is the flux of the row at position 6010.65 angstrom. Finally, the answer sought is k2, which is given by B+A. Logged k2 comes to 47.1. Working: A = 21.69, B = 25.42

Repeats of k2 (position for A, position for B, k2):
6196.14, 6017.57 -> 46.0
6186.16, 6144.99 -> 51.9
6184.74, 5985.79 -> 47.4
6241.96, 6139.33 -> 46.4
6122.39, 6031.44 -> 48.6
